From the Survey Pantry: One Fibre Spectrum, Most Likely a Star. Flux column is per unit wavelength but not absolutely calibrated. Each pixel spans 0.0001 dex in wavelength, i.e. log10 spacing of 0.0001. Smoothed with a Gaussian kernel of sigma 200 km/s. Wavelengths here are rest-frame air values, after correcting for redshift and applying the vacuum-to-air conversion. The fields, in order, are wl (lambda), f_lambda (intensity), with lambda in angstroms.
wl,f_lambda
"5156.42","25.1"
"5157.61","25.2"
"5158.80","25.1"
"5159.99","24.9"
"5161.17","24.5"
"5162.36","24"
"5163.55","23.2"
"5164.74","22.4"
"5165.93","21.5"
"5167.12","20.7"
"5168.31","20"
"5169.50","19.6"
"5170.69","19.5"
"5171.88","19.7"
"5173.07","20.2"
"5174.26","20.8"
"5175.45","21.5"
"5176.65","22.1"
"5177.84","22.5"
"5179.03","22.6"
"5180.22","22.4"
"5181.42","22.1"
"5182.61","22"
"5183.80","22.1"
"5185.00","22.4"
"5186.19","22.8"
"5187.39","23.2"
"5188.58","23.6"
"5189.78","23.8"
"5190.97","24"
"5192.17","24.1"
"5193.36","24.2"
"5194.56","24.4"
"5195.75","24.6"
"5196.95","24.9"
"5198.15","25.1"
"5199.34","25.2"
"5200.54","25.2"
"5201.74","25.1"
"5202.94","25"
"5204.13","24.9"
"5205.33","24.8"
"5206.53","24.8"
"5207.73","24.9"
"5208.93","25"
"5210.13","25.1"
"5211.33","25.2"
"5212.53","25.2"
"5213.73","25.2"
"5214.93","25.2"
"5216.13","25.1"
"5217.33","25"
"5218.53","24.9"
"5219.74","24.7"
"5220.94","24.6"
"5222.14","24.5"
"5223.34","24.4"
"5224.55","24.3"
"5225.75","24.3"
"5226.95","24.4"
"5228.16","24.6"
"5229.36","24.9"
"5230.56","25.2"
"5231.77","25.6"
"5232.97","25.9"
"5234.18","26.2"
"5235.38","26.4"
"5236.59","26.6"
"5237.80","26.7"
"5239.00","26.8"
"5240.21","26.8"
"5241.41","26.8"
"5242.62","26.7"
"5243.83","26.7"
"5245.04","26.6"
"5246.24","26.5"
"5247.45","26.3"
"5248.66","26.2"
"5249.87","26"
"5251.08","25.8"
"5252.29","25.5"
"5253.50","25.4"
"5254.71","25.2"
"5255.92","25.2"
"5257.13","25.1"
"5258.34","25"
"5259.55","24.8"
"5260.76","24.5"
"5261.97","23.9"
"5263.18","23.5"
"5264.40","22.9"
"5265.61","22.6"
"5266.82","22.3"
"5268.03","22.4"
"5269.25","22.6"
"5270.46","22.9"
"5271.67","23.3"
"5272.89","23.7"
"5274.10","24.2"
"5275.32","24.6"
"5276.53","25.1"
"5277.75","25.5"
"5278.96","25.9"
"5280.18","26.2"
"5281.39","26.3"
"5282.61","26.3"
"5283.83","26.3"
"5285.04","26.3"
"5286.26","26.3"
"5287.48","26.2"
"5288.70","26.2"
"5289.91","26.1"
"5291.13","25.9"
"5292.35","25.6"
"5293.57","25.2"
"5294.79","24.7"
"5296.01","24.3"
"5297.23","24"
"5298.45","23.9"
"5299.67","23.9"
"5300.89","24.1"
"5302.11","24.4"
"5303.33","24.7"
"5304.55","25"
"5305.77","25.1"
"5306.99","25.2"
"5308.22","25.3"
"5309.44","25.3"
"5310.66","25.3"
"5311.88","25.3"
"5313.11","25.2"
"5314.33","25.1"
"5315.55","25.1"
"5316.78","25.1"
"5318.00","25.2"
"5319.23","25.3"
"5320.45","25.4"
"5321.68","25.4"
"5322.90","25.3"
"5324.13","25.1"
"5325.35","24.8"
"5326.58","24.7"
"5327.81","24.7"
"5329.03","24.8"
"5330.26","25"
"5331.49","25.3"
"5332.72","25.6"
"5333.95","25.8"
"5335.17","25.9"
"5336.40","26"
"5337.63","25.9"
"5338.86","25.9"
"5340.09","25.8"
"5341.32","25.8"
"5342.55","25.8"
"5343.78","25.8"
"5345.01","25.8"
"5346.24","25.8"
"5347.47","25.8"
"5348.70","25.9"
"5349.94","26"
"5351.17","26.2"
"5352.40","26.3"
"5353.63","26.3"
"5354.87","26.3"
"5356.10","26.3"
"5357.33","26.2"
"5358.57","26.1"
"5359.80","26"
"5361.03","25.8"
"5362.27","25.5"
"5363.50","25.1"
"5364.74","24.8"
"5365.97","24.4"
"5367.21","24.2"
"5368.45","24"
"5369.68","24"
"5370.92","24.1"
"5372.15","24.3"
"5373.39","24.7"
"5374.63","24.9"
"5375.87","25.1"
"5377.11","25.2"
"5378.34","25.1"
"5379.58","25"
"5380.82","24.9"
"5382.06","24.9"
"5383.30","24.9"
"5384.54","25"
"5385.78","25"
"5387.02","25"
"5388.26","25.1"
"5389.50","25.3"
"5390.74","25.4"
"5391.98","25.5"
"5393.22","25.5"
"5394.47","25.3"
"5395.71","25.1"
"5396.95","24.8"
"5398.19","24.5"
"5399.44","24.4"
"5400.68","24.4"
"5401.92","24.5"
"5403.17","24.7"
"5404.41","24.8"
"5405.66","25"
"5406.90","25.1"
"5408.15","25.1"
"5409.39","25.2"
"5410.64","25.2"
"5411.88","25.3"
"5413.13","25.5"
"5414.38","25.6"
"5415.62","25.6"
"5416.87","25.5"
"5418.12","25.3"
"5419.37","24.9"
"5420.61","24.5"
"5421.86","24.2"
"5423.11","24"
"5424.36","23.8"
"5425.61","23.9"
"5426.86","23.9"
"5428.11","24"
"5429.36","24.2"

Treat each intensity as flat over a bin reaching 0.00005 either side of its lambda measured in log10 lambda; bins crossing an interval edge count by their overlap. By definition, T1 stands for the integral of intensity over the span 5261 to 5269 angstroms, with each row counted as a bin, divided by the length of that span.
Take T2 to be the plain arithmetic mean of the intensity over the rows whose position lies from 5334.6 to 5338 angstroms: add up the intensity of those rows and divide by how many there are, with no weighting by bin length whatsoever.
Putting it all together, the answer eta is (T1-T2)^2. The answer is 8.7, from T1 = 23.0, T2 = 25.9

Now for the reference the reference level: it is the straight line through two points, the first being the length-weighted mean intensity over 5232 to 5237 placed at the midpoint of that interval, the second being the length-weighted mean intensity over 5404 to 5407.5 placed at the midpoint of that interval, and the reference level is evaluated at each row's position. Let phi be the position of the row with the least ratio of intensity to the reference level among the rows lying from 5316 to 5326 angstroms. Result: 5325.35 angstroms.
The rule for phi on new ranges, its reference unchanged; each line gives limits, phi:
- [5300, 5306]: 5300.89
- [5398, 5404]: 5399.44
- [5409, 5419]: 5409.39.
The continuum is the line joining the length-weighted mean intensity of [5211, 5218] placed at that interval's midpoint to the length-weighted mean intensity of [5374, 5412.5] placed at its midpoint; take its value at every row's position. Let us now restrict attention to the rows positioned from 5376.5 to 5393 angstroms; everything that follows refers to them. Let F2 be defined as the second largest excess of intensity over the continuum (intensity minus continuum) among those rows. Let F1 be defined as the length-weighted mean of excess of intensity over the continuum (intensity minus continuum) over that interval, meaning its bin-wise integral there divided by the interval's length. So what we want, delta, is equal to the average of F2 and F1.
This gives 0.2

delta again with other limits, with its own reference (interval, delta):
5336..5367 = 1.0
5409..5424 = 0.3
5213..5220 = 0.0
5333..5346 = 0.8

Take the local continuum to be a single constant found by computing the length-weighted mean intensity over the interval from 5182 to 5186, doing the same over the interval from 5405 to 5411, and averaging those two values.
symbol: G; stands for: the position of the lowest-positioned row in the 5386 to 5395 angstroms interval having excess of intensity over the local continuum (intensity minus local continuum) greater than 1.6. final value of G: 5389.50 angstroms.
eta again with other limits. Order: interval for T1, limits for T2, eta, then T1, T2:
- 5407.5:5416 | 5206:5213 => 0.1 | 25.4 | 25.0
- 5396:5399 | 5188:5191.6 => 0.8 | 24.7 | 23.8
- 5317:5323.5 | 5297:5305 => 1.1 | 25.3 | 24.3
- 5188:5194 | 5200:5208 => 1.1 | 23.9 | 25.0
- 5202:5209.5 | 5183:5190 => 3.7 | 24.9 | 23.0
